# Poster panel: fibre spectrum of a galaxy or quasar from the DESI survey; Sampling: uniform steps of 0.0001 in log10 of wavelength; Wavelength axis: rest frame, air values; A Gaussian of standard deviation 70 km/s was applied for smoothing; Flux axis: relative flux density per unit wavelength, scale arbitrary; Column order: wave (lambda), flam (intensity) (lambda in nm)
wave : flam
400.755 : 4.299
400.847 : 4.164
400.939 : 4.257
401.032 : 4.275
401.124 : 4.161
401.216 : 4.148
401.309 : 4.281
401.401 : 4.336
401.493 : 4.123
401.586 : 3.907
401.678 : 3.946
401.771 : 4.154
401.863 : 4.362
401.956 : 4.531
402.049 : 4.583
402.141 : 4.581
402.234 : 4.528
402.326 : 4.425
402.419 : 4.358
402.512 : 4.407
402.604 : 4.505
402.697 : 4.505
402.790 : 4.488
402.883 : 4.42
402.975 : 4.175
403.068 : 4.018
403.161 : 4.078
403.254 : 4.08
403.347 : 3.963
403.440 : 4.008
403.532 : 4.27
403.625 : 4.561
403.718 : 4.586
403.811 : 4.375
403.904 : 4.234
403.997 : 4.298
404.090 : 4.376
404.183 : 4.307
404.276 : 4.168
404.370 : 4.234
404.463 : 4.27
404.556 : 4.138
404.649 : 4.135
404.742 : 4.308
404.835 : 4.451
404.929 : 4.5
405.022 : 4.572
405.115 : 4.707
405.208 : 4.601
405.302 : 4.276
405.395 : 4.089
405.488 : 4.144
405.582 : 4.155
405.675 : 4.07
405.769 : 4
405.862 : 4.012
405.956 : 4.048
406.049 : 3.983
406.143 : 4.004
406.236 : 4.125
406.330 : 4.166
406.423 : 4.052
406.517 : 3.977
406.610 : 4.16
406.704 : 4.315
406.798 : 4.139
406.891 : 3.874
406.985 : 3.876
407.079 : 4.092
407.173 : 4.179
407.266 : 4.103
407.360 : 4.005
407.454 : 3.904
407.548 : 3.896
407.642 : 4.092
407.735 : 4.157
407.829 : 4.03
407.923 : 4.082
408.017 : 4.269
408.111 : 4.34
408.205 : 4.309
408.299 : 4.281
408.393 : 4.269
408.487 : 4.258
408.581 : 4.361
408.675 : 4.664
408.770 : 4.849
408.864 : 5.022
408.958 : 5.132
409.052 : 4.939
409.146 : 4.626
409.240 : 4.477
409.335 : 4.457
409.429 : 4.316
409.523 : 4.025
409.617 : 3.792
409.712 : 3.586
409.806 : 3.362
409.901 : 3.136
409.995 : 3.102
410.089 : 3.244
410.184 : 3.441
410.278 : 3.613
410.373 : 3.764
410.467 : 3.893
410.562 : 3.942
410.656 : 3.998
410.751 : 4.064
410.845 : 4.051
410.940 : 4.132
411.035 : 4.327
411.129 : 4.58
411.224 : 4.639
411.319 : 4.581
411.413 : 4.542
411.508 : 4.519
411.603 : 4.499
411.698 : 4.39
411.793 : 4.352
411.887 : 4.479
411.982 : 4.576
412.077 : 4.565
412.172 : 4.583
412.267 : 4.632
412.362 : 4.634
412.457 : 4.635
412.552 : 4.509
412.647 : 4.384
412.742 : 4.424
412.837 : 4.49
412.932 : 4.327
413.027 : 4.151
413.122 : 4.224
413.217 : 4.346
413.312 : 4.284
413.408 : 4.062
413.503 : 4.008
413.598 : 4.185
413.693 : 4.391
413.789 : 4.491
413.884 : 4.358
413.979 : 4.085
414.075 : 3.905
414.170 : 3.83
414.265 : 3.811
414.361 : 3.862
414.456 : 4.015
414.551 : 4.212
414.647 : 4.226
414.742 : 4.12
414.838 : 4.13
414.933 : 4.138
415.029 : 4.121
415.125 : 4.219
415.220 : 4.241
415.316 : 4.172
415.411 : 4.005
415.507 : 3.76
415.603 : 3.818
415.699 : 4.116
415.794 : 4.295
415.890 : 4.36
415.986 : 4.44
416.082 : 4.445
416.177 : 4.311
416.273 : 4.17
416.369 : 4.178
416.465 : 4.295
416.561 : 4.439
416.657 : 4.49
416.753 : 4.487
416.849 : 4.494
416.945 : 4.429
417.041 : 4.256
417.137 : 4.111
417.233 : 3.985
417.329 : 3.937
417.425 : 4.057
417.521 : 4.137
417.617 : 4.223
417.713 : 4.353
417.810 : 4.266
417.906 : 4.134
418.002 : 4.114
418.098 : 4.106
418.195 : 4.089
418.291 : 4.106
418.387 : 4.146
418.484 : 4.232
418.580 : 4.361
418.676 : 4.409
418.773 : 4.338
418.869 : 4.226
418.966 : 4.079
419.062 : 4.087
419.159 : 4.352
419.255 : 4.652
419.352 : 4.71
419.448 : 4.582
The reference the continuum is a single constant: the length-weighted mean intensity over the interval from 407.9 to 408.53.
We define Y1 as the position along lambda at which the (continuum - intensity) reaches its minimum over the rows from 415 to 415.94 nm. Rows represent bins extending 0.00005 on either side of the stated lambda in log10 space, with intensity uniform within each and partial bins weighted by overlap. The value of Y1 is 415.890 nm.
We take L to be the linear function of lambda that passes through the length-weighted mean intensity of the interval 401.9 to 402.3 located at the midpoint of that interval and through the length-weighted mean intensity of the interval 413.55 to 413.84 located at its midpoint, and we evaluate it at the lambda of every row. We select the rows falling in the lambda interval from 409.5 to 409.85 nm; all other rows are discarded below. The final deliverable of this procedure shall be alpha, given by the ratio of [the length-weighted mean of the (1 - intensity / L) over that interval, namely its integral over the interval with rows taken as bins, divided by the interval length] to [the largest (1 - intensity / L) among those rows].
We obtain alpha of 0.7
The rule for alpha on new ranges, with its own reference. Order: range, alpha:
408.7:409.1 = 1.3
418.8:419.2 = 0.4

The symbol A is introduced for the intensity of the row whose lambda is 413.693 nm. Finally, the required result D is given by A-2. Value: 2.4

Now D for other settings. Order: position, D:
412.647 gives 2.4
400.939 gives 2.3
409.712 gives 1.6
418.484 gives 2.2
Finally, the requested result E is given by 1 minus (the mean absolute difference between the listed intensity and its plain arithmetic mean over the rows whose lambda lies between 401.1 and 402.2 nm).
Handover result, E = 0.814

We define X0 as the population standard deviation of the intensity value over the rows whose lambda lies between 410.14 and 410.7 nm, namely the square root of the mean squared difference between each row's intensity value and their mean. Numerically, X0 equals 0.196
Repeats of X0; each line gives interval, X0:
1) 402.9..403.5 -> 0.068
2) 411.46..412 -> 0.076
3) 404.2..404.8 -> 0.066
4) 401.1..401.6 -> 0.136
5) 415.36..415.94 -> 0.224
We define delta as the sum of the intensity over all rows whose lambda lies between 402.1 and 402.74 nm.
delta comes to 31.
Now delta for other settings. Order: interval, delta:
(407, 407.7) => 28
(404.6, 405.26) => 31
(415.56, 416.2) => 30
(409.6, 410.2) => 24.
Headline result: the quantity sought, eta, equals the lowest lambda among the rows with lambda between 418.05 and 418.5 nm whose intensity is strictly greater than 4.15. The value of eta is 418.484 nm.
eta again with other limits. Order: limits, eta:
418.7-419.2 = 418.773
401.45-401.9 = 401.771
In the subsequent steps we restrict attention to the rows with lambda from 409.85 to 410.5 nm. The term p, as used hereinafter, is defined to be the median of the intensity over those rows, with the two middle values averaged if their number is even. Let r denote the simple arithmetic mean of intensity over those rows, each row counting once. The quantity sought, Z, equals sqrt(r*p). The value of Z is 3.45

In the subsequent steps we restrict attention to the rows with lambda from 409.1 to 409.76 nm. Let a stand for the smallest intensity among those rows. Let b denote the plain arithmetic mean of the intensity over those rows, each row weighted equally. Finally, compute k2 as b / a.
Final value 1.17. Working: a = 3.586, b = 4.183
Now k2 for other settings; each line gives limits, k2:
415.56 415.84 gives 1.07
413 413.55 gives 1.04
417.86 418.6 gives 1.02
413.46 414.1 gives 1.08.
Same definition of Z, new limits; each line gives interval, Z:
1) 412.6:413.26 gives 4.34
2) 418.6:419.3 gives 4.32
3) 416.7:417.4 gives 4.25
